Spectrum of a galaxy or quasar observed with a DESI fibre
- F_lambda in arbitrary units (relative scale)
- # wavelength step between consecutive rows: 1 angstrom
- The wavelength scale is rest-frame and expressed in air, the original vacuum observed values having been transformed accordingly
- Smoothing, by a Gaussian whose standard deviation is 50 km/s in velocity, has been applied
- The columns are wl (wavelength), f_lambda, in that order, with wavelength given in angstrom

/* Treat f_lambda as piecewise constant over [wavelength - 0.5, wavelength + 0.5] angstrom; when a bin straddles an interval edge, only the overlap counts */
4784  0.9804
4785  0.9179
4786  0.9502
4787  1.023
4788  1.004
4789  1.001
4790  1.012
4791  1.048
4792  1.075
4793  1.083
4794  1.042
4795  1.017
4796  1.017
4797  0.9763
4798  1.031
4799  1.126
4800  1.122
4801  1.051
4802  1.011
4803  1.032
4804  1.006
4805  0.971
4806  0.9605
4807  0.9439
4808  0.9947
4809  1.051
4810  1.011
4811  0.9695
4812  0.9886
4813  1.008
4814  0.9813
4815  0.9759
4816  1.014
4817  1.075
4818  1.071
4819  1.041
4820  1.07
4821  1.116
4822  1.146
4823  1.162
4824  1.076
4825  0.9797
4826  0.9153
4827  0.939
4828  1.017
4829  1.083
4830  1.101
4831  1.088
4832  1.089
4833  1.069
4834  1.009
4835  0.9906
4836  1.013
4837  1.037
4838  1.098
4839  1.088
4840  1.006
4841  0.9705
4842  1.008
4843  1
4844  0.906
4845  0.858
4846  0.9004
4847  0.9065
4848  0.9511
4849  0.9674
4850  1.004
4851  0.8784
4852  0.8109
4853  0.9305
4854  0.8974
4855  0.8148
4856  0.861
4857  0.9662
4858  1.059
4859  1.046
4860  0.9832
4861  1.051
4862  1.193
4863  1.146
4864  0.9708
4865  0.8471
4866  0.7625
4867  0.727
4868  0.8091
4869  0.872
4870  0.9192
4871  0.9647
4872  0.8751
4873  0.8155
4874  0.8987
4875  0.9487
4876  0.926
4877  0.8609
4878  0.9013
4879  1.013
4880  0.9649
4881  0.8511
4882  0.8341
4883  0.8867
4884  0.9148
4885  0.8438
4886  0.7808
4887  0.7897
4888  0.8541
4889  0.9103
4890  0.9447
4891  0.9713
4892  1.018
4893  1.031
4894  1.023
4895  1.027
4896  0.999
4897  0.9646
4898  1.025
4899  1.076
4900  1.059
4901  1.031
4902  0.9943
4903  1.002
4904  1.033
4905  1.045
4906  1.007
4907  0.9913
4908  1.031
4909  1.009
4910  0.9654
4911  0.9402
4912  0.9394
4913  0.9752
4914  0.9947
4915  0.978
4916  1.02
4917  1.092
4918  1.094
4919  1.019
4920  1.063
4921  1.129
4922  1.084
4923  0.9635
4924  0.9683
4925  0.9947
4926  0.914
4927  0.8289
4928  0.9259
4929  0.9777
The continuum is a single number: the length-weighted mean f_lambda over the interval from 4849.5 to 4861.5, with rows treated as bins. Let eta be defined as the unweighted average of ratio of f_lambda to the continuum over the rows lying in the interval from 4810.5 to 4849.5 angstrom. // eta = 1.08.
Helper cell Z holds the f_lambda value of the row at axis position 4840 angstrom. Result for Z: 1.006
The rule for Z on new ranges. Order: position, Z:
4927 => 0.8289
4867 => 0.727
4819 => 1.041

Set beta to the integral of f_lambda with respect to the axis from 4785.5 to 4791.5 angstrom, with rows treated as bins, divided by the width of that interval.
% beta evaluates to 1.01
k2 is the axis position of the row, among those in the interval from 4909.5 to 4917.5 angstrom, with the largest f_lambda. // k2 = 4917 angstrom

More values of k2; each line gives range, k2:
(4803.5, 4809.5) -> 4809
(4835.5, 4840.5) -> 4838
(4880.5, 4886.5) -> 4884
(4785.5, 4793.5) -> 4793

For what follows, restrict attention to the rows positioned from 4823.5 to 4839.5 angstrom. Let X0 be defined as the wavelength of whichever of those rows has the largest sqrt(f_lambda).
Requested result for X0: 4830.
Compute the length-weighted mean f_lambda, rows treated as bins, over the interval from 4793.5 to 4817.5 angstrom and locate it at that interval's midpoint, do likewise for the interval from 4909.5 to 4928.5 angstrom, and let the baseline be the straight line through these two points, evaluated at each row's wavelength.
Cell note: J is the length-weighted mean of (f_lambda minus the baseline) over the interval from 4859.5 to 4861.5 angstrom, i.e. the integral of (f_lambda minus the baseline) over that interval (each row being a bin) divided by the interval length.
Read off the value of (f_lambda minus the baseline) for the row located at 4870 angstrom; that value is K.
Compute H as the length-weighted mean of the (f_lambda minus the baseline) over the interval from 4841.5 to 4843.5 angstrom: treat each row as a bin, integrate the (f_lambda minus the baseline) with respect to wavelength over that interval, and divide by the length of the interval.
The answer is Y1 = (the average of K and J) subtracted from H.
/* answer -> 0.03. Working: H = -0.005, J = 0.01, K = -0.08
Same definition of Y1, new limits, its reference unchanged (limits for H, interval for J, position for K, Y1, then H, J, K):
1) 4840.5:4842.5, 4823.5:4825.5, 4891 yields -0.01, -0.020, 0.02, -0.03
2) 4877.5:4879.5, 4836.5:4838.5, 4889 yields -0.03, -0.045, 0.06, -0.09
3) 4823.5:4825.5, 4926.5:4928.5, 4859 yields 0.05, 0.016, -0.12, 0.04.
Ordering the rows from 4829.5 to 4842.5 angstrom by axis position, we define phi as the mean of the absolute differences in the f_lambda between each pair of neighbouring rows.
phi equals 0.032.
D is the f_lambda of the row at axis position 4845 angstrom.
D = 0.858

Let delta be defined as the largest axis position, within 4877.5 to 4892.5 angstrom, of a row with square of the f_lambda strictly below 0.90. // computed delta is 4890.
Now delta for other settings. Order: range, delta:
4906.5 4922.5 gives 4912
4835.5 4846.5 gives 4846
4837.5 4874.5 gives 4874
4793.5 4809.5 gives 4807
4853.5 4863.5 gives 4856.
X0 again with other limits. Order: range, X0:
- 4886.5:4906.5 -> 4899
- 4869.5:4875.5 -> 4871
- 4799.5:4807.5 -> 4800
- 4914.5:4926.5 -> 4921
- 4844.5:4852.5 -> 4850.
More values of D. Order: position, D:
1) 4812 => 0.9886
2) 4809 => 1.051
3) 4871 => 0.9647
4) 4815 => 0.9759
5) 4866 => 0.7625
